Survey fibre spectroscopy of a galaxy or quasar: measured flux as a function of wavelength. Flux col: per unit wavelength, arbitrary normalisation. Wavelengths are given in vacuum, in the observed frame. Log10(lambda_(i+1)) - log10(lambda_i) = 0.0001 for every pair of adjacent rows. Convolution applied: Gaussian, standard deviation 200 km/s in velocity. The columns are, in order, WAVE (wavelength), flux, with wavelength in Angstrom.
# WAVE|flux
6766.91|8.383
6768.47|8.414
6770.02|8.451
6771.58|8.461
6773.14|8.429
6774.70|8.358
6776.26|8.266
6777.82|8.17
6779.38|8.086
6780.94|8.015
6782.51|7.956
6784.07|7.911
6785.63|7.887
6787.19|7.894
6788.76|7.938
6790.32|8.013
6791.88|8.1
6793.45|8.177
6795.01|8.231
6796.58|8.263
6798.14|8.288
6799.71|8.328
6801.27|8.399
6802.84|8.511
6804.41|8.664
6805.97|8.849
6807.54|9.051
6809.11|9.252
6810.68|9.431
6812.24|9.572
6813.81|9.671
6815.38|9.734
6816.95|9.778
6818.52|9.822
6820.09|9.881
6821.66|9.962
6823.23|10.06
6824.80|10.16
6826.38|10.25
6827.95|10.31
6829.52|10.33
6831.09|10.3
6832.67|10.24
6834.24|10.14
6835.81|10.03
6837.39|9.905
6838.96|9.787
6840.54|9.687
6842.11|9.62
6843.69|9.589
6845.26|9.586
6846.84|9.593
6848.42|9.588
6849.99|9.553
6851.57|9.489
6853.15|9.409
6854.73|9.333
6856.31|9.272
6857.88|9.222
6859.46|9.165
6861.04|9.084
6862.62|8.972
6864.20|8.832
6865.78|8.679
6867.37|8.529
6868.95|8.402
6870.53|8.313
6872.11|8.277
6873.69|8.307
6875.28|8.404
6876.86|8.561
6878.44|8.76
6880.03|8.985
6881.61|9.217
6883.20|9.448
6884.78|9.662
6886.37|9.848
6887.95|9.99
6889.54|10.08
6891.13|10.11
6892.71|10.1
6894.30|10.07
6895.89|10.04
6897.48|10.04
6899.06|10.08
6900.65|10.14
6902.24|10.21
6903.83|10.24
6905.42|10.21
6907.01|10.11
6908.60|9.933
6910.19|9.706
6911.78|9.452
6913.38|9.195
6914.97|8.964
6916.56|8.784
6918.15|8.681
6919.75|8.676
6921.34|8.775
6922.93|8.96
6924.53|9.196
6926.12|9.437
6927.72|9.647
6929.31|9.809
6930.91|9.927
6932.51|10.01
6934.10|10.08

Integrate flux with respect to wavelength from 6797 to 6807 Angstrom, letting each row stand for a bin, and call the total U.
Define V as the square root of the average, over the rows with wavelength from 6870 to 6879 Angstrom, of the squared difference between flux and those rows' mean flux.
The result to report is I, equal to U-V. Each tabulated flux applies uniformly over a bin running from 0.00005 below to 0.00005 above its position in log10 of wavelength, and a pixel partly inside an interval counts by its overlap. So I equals 85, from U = 85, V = 0.173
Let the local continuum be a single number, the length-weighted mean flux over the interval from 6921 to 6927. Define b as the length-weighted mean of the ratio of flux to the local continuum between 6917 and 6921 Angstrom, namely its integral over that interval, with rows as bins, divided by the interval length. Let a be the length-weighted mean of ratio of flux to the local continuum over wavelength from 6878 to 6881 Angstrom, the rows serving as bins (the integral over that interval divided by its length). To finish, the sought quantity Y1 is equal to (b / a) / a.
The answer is 1.00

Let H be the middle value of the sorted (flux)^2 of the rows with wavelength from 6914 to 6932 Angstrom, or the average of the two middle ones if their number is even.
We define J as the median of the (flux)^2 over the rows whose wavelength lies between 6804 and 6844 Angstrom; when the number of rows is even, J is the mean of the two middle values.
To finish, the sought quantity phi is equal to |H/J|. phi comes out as 0.84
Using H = 80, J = 96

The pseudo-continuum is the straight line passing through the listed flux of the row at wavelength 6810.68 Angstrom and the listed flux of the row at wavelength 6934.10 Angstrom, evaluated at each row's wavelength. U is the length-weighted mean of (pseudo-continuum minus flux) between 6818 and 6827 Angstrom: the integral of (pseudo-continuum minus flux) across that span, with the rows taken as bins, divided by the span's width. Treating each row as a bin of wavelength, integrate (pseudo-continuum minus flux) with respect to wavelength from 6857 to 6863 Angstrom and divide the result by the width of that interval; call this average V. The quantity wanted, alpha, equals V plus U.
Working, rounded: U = -0.5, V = 0.6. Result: 0.04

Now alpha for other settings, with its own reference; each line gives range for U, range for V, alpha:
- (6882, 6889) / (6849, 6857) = 0.34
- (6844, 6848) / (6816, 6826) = -0.44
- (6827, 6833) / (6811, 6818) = -0.99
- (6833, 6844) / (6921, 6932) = 0.33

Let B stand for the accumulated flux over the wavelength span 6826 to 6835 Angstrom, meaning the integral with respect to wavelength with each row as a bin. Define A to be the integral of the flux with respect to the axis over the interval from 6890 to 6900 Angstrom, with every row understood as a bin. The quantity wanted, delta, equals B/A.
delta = 0.92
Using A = 101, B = 92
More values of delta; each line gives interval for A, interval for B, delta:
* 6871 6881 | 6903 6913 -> 1.16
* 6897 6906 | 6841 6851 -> 1.05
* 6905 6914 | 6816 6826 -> 1.13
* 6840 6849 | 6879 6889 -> 1.10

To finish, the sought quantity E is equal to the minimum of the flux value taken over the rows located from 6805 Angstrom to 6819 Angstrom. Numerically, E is 8.849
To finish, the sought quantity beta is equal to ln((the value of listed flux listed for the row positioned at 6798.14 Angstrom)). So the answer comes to 2.11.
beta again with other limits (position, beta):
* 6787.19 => 2.07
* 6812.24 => 2.26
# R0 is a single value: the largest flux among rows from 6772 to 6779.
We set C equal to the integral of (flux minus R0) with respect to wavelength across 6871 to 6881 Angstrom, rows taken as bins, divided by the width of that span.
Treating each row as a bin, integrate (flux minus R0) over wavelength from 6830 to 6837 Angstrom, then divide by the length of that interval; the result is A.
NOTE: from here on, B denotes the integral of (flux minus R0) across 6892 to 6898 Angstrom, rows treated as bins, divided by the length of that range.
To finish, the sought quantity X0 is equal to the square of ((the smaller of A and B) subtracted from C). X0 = 2.3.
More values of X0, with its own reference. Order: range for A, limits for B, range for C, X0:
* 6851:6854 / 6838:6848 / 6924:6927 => 0.0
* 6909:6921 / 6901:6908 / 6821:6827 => 1.0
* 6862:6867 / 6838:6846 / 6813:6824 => 1.1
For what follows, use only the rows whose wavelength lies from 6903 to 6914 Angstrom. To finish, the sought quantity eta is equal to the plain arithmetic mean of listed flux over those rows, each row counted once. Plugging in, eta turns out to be 9.8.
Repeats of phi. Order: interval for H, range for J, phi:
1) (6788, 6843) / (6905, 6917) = 1.02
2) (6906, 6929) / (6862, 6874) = 1.18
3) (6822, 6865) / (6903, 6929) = 1.06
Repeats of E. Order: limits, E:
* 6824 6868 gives 8.529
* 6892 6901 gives 10.04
